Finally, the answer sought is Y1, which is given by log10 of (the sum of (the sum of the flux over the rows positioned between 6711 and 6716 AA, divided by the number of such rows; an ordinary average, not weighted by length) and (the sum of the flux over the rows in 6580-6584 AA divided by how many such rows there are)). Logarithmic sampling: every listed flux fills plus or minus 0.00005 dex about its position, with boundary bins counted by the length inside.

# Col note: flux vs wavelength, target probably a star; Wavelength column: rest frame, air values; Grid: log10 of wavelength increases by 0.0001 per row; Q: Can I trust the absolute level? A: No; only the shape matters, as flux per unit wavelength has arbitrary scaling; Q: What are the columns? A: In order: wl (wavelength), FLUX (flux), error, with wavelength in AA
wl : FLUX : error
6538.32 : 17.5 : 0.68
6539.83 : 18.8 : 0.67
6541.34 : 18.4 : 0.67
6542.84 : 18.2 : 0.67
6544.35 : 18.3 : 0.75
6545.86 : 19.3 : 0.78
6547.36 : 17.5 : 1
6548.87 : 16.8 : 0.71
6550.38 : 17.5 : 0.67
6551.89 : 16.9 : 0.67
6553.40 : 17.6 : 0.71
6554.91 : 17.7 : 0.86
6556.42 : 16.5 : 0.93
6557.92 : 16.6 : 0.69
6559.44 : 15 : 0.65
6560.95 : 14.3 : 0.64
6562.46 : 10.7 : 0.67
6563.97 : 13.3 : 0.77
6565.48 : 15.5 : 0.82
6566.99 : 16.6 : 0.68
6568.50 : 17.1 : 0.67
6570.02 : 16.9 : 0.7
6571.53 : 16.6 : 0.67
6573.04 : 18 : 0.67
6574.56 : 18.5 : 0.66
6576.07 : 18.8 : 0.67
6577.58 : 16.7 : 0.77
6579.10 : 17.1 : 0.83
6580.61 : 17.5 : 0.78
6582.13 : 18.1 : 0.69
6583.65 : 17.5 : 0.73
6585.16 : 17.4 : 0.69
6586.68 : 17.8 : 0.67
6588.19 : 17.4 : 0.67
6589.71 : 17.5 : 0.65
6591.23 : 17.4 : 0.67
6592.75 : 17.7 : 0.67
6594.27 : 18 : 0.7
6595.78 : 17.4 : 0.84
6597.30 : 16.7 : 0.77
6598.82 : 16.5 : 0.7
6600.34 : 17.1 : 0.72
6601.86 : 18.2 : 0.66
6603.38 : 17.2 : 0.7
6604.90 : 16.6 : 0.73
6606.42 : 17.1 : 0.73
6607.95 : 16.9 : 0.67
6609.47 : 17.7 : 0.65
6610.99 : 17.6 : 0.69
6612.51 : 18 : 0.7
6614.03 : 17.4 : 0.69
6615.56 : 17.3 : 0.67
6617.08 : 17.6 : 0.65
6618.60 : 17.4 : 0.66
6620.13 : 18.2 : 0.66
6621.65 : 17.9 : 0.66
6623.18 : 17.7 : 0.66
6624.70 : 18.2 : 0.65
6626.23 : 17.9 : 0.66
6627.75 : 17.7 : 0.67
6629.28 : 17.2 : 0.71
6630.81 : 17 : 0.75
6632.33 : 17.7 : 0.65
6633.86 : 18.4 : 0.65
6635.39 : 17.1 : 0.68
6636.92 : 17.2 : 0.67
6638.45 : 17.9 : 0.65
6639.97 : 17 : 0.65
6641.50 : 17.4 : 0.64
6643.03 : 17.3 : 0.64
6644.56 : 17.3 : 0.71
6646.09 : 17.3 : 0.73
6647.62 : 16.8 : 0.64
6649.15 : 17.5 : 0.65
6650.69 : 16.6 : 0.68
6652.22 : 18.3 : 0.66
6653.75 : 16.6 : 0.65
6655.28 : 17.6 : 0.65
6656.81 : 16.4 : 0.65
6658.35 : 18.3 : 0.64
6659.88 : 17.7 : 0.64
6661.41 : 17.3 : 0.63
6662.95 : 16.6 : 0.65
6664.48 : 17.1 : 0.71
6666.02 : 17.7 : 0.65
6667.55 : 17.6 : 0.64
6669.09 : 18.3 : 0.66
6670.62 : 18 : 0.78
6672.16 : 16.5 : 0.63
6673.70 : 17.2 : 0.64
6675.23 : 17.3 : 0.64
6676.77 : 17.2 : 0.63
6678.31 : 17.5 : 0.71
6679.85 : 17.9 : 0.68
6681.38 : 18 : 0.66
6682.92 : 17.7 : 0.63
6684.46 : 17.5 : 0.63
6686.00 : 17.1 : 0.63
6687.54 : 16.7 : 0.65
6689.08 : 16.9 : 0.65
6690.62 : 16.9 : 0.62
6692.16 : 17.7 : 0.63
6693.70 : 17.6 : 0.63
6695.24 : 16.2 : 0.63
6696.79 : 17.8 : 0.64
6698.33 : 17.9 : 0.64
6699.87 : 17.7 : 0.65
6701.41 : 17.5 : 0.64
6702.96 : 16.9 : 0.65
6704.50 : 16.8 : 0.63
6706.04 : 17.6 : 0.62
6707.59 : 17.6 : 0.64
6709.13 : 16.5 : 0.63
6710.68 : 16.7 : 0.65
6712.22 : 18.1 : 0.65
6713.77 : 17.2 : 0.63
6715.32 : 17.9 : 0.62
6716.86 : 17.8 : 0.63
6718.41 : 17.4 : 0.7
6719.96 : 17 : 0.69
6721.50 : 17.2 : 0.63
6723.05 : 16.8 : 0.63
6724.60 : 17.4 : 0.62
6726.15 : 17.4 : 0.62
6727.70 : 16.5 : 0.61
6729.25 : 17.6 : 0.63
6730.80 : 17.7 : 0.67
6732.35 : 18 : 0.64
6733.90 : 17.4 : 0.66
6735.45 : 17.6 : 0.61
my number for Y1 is 1.55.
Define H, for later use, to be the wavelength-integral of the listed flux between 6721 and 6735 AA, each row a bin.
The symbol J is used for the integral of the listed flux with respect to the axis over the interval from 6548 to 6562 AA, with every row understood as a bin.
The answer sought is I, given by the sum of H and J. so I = 473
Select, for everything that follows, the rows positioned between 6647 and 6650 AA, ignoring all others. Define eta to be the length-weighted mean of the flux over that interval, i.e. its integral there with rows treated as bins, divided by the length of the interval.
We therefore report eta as 17.1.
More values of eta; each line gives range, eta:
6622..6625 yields 17.9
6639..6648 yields 17.2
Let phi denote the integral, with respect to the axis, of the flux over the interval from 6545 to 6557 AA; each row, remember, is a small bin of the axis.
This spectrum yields 210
